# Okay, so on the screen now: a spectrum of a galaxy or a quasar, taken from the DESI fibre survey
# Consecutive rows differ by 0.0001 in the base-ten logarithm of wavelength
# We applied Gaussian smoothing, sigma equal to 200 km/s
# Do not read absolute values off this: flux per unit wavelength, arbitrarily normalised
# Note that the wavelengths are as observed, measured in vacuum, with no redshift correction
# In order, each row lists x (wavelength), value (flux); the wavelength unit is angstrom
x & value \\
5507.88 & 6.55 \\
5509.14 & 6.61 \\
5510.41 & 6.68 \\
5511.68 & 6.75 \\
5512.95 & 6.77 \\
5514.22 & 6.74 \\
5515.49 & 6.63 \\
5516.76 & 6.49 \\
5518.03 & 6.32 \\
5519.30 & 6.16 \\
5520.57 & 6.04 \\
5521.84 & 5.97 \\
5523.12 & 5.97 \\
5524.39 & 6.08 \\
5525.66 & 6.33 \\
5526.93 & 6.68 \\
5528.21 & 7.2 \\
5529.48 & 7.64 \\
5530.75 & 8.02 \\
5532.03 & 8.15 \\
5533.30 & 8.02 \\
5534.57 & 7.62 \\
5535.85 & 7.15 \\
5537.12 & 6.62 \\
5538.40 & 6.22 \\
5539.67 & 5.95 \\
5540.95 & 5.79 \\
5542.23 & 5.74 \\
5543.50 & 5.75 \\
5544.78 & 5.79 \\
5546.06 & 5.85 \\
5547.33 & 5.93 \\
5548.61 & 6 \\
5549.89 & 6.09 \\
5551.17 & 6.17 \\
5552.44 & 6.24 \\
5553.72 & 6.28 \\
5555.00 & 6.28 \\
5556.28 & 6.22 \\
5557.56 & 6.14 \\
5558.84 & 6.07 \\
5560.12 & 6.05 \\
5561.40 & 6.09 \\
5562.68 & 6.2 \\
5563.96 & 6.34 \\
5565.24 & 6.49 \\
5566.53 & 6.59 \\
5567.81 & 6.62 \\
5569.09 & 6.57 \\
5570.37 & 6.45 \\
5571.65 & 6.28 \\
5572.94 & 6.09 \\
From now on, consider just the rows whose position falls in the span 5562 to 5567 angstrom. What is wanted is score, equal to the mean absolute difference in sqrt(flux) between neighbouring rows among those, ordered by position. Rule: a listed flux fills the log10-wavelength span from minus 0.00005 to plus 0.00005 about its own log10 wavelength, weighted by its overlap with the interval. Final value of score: 0.026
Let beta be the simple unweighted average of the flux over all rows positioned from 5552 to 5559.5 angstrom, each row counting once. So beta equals 6.2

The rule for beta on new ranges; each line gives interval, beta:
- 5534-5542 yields 6.6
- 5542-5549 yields 5.8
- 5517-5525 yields 6.1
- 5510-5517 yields 6.7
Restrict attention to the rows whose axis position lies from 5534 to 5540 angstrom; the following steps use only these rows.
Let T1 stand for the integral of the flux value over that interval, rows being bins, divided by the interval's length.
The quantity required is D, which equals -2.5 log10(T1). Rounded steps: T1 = 6.74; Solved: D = -2.07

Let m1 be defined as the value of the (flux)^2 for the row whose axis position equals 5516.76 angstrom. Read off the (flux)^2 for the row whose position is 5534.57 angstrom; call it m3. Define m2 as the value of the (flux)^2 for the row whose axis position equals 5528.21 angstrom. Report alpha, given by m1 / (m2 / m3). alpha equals 47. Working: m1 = 42.1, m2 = 52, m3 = 58.1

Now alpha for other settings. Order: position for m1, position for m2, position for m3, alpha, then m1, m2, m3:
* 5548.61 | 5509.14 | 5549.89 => 31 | 36.0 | 44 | 37.1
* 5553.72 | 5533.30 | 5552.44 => 24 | 39.4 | 64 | 38.9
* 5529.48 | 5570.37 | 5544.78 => 47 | 58.4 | 42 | 33.5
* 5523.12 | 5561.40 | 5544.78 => 32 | 35.6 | 37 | 33.5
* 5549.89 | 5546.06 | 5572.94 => 40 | 37.1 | 34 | 37.1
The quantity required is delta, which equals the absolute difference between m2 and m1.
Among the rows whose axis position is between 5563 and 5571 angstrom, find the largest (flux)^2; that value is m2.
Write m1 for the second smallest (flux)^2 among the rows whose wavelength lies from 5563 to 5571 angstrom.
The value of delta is 2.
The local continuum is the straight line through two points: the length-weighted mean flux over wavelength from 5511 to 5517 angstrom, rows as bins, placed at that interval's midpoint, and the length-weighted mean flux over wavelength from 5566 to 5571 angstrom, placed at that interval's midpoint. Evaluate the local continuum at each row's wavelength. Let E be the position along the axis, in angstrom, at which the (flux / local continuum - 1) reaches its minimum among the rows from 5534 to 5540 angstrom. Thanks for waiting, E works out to 5539.67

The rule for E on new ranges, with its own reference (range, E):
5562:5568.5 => 5562.68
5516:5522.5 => 5521.84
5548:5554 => 5548.61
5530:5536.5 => 5535.85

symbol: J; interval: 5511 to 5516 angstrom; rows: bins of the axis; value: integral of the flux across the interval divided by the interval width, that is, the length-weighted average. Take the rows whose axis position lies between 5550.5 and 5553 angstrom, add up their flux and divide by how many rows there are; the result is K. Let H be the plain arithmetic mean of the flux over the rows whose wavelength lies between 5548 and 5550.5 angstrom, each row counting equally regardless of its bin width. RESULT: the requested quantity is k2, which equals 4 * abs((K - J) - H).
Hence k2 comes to 26.2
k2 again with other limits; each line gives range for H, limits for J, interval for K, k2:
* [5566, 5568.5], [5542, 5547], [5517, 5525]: 25.3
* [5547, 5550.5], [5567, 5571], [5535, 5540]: 24.3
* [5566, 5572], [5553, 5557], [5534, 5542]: 24.8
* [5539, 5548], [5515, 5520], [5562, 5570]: 23.0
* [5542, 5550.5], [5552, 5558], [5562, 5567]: 22.8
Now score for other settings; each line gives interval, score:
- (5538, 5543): 0.033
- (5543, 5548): 0.012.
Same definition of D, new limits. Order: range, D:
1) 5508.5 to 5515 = -2.07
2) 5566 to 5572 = -2.04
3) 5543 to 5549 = -1.92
